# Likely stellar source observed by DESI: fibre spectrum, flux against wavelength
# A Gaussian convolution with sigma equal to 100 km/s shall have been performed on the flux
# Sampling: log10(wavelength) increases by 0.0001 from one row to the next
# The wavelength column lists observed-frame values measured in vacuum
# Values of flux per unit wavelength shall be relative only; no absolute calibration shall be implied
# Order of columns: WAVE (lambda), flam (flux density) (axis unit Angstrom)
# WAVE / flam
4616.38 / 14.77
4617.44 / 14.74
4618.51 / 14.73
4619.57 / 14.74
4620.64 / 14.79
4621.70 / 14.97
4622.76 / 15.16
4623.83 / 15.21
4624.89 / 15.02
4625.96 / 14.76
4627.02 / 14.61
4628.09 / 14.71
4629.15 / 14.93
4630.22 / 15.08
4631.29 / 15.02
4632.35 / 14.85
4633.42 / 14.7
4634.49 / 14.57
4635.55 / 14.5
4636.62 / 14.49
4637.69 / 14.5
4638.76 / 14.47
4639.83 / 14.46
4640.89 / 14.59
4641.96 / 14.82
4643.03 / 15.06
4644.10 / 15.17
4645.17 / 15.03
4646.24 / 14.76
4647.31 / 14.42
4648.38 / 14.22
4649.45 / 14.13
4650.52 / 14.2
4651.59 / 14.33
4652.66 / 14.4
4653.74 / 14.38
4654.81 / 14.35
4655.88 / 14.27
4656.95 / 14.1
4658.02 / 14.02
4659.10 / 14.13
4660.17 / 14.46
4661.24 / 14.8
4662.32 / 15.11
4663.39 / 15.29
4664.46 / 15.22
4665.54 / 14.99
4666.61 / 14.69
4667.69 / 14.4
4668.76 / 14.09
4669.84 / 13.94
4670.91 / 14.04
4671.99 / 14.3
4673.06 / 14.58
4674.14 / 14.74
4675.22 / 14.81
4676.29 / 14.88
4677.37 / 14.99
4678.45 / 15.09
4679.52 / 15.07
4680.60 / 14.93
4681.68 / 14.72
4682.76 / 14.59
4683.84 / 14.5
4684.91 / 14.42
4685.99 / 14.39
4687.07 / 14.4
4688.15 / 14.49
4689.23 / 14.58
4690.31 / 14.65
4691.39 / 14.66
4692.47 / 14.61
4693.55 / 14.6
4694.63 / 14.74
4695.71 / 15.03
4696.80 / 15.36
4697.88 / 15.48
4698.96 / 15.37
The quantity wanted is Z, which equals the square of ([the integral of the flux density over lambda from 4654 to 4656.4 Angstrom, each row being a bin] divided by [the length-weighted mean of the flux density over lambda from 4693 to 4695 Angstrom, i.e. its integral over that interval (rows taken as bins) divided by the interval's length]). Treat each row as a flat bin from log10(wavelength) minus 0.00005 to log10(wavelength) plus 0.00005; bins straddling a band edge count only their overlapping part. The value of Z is 5.5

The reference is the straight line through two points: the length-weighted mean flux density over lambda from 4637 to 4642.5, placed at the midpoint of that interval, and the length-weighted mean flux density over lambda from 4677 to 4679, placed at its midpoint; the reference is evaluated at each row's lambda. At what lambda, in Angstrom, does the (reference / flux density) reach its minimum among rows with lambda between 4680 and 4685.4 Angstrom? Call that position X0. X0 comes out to 4680.60 Angstrom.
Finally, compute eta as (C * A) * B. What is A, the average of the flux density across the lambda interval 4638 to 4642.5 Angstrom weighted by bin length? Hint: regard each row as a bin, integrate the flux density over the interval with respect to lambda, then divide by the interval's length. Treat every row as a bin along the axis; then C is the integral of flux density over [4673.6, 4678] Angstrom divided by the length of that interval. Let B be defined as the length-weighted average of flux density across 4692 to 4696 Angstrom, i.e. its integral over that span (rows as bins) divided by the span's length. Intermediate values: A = 14.6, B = 14.7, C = 14.8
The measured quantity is 3192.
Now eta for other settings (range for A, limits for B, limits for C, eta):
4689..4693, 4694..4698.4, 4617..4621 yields 3255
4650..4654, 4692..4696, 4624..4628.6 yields 3122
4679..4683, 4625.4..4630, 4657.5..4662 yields 3144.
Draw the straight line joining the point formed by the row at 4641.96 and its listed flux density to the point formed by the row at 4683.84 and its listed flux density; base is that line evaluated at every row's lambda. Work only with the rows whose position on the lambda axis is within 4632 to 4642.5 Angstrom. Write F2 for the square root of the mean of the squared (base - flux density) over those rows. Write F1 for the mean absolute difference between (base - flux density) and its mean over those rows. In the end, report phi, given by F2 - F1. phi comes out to 0.18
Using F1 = 0.12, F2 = 0.29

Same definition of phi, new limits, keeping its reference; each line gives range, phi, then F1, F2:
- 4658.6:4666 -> 0.10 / 0.35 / 0.45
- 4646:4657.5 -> 0.33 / 0.12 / 0.45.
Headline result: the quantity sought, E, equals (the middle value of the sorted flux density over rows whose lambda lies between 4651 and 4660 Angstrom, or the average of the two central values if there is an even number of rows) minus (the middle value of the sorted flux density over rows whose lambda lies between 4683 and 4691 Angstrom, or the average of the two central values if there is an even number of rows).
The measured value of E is -0.2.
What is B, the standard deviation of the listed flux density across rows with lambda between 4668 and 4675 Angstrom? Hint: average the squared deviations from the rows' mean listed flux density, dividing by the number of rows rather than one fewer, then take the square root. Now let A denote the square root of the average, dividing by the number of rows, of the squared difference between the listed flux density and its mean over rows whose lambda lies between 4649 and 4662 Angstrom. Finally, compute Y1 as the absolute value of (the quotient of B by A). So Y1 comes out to 1.5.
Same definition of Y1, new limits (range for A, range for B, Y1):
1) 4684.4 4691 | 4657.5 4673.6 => 4.6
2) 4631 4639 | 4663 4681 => 2.1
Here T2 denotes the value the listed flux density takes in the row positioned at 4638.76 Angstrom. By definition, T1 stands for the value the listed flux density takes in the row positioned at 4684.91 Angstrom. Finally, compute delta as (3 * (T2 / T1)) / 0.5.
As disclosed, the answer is 6.02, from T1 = 14.42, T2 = 14.47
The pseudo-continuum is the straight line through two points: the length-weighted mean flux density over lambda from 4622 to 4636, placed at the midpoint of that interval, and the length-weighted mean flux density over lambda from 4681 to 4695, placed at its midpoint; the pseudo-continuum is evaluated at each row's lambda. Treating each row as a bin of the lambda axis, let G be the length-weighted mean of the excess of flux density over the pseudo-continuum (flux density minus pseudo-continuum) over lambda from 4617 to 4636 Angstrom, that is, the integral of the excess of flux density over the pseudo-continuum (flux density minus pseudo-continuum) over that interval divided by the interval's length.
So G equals -0.04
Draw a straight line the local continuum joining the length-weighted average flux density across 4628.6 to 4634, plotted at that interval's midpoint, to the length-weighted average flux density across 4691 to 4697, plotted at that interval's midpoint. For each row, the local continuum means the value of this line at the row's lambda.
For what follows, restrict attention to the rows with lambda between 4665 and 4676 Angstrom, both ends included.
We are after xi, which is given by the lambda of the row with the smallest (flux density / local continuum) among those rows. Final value 4669.84 Angstrom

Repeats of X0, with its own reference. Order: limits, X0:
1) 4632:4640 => 4632.35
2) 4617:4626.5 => 4623.83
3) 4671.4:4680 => 4678.45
